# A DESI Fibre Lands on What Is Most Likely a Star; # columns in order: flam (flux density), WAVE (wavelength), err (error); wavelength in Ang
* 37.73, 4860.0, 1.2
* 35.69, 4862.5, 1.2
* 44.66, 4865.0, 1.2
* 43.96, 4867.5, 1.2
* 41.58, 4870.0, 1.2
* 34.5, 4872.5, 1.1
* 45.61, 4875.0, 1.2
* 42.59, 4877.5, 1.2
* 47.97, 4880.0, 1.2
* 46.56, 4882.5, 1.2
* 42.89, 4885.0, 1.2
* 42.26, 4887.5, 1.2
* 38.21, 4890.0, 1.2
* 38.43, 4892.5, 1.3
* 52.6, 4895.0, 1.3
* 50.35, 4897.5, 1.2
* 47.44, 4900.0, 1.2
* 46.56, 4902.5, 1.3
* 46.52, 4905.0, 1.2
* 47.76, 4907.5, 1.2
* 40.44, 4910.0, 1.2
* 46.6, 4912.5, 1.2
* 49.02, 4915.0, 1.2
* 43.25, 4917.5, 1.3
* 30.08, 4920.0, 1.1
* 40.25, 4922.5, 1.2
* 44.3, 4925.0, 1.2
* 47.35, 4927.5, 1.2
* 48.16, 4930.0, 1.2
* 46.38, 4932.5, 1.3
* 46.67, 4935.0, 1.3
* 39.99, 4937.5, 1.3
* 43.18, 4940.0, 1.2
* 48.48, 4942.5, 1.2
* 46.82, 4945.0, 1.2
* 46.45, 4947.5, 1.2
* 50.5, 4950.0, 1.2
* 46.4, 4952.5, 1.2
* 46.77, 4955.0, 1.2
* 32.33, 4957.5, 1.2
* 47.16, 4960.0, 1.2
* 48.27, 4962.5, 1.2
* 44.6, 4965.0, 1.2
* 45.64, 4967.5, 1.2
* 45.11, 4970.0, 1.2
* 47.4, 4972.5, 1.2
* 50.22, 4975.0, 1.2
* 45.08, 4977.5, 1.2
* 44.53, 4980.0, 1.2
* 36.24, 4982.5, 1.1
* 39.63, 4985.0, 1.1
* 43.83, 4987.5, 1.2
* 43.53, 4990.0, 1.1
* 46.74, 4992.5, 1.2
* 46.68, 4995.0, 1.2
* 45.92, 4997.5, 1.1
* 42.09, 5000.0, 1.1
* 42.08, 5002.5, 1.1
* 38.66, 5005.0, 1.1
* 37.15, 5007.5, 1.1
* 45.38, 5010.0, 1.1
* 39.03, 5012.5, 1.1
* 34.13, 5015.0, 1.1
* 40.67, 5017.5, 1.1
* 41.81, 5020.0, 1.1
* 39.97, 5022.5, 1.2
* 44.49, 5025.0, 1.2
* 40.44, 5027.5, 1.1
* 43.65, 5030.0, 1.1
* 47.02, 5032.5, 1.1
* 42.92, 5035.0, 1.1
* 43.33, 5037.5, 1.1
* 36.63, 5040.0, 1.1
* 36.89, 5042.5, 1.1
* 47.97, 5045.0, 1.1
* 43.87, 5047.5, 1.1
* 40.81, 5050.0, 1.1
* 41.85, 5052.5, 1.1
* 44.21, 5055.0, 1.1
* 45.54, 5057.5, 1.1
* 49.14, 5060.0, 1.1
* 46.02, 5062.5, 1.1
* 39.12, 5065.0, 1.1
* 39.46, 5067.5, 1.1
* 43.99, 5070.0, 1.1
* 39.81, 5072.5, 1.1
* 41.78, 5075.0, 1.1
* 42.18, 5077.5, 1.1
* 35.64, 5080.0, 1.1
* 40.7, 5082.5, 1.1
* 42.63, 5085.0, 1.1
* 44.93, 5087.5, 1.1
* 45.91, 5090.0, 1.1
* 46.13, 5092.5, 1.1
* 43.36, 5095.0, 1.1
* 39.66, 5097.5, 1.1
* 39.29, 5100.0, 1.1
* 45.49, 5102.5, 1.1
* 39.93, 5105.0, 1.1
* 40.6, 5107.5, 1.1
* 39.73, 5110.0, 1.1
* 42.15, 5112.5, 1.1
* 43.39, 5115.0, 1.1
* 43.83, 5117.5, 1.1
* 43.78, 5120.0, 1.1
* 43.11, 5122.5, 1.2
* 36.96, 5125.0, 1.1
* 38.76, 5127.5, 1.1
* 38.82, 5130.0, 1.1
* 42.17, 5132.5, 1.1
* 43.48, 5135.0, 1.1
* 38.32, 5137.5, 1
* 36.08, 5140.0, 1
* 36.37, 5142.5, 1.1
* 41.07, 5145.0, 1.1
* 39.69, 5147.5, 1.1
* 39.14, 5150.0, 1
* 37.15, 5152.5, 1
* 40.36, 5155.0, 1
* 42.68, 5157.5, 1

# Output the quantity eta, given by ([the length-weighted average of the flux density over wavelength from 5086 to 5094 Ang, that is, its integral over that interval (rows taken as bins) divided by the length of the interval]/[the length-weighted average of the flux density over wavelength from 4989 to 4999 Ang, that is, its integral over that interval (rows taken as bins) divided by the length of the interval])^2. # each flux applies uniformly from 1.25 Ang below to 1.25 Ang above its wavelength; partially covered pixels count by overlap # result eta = 0.99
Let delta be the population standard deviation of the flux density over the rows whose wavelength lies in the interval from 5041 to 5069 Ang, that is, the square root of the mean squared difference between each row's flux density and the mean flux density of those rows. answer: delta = 3.7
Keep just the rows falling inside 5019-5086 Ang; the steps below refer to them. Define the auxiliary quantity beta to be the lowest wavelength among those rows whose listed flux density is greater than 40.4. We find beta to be 5020.0 Ang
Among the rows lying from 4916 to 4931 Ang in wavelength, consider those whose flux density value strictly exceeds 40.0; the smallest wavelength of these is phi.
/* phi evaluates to 4917.5 Ang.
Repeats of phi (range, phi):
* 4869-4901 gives 4870.0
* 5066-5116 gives 5070.0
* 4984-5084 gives 4987.5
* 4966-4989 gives 4967.5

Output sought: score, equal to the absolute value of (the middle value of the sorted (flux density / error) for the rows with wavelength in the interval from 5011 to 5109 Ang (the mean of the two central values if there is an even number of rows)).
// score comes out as 38.0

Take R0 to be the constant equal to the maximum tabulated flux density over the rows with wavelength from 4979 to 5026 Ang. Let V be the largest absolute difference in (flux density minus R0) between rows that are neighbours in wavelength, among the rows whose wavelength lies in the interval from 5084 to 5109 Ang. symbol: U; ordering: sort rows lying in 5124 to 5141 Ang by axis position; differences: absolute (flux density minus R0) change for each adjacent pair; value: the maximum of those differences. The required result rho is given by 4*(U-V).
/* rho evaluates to -4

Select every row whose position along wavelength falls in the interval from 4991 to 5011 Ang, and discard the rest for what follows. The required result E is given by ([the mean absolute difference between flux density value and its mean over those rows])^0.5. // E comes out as 1.76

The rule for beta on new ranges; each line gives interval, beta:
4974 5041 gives 4975.0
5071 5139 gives 5075.0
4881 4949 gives 4882.5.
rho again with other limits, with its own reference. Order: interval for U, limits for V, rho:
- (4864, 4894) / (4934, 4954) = 18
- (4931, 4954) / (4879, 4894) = 11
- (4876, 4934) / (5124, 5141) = 36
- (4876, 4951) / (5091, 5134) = 32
